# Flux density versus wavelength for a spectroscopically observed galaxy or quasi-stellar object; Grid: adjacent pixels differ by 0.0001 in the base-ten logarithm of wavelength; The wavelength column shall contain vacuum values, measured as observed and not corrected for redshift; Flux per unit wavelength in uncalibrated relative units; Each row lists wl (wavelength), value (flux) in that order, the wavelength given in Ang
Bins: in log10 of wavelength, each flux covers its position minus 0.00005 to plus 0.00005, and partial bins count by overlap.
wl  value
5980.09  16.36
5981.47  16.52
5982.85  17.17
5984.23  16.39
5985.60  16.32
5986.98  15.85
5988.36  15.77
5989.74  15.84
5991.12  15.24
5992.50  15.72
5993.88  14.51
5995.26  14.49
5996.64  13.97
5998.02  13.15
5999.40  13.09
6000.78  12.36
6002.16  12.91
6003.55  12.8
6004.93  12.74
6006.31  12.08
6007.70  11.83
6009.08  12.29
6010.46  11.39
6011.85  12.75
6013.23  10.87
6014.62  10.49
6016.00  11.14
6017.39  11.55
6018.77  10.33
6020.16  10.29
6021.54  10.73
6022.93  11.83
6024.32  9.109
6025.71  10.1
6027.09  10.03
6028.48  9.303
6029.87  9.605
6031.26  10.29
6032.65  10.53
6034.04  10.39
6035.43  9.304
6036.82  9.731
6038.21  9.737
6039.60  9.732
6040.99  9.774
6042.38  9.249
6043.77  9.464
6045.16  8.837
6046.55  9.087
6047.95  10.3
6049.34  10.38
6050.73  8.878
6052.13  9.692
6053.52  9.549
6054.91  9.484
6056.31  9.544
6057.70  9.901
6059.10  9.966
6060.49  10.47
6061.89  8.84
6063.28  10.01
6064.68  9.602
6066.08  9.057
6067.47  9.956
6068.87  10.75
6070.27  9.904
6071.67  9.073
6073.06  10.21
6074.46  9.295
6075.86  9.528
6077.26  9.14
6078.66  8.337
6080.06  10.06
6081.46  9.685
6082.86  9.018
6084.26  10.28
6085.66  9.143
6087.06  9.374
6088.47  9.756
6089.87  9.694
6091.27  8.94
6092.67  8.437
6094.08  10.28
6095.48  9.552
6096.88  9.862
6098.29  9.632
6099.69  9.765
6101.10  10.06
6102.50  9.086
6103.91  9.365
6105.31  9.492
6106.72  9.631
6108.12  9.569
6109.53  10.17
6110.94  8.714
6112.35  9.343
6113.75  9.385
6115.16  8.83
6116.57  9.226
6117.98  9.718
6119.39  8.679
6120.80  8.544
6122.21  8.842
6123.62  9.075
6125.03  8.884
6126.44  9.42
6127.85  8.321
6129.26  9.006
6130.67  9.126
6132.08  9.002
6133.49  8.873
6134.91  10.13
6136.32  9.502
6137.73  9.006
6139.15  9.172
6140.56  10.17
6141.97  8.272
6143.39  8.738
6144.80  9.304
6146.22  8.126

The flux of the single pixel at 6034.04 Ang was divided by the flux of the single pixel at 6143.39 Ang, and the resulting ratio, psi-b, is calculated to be 1.19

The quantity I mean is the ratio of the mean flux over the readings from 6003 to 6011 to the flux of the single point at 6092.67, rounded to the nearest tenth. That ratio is 1.4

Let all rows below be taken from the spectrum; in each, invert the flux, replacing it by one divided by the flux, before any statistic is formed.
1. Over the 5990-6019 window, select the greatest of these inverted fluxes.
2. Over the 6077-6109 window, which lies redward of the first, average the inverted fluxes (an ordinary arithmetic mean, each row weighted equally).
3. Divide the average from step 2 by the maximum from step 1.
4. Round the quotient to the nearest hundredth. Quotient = 1.09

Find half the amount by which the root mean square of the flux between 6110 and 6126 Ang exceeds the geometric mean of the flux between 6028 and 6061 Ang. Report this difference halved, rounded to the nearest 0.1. -0.3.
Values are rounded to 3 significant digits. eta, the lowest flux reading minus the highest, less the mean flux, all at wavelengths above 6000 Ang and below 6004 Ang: -13.2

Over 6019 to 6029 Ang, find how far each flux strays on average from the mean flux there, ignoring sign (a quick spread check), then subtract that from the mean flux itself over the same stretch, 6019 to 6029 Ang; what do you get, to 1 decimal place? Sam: 9.6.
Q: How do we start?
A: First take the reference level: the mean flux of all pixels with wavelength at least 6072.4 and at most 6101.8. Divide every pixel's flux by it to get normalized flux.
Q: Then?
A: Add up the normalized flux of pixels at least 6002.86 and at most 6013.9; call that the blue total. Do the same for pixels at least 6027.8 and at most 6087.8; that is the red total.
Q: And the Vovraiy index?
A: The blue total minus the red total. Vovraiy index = -33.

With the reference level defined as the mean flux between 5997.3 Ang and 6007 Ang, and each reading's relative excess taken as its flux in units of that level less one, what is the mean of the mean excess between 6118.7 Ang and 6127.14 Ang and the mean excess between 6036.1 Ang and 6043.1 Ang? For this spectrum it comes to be -0.27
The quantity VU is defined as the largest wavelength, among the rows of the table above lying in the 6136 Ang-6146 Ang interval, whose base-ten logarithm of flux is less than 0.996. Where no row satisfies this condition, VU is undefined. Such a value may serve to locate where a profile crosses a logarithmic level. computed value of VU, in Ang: 6144.80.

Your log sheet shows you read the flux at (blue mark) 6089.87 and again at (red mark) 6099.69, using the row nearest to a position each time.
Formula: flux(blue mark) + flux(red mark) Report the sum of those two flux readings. 19.5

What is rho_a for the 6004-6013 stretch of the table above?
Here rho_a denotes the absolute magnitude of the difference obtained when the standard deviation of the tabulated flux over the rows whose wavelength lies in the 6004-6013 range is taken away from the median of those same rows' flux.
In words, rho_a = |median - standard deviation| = 11.7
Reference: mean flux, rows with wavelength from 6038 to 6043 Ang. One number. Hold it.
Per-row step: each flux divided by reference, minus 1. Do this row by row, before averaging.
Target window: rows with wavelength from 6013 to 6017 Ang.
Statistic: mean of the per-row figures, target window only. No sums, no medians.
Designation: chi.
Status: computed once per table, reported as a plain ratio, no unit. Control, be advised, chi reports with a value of 0.13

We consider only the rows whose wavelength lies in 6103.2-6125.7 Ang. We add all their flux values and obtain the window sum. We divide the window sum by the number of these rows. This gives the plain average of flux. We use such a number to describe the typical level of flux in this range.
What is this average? 9.2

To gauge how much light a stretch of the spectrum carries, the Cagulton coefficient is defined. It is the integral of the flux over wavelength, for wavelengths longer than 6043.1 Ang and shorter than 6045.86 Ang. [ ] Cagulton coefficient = 25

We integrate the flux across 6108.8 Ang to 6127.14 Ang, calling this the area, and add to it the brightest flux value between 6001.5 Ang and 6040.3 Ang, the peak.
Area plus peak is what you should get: 180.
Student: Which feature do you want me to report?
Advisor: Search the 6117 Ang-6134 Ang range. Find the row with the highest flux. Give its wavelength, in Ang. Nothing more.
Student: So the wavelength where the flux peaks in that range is 6117.98 Ang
